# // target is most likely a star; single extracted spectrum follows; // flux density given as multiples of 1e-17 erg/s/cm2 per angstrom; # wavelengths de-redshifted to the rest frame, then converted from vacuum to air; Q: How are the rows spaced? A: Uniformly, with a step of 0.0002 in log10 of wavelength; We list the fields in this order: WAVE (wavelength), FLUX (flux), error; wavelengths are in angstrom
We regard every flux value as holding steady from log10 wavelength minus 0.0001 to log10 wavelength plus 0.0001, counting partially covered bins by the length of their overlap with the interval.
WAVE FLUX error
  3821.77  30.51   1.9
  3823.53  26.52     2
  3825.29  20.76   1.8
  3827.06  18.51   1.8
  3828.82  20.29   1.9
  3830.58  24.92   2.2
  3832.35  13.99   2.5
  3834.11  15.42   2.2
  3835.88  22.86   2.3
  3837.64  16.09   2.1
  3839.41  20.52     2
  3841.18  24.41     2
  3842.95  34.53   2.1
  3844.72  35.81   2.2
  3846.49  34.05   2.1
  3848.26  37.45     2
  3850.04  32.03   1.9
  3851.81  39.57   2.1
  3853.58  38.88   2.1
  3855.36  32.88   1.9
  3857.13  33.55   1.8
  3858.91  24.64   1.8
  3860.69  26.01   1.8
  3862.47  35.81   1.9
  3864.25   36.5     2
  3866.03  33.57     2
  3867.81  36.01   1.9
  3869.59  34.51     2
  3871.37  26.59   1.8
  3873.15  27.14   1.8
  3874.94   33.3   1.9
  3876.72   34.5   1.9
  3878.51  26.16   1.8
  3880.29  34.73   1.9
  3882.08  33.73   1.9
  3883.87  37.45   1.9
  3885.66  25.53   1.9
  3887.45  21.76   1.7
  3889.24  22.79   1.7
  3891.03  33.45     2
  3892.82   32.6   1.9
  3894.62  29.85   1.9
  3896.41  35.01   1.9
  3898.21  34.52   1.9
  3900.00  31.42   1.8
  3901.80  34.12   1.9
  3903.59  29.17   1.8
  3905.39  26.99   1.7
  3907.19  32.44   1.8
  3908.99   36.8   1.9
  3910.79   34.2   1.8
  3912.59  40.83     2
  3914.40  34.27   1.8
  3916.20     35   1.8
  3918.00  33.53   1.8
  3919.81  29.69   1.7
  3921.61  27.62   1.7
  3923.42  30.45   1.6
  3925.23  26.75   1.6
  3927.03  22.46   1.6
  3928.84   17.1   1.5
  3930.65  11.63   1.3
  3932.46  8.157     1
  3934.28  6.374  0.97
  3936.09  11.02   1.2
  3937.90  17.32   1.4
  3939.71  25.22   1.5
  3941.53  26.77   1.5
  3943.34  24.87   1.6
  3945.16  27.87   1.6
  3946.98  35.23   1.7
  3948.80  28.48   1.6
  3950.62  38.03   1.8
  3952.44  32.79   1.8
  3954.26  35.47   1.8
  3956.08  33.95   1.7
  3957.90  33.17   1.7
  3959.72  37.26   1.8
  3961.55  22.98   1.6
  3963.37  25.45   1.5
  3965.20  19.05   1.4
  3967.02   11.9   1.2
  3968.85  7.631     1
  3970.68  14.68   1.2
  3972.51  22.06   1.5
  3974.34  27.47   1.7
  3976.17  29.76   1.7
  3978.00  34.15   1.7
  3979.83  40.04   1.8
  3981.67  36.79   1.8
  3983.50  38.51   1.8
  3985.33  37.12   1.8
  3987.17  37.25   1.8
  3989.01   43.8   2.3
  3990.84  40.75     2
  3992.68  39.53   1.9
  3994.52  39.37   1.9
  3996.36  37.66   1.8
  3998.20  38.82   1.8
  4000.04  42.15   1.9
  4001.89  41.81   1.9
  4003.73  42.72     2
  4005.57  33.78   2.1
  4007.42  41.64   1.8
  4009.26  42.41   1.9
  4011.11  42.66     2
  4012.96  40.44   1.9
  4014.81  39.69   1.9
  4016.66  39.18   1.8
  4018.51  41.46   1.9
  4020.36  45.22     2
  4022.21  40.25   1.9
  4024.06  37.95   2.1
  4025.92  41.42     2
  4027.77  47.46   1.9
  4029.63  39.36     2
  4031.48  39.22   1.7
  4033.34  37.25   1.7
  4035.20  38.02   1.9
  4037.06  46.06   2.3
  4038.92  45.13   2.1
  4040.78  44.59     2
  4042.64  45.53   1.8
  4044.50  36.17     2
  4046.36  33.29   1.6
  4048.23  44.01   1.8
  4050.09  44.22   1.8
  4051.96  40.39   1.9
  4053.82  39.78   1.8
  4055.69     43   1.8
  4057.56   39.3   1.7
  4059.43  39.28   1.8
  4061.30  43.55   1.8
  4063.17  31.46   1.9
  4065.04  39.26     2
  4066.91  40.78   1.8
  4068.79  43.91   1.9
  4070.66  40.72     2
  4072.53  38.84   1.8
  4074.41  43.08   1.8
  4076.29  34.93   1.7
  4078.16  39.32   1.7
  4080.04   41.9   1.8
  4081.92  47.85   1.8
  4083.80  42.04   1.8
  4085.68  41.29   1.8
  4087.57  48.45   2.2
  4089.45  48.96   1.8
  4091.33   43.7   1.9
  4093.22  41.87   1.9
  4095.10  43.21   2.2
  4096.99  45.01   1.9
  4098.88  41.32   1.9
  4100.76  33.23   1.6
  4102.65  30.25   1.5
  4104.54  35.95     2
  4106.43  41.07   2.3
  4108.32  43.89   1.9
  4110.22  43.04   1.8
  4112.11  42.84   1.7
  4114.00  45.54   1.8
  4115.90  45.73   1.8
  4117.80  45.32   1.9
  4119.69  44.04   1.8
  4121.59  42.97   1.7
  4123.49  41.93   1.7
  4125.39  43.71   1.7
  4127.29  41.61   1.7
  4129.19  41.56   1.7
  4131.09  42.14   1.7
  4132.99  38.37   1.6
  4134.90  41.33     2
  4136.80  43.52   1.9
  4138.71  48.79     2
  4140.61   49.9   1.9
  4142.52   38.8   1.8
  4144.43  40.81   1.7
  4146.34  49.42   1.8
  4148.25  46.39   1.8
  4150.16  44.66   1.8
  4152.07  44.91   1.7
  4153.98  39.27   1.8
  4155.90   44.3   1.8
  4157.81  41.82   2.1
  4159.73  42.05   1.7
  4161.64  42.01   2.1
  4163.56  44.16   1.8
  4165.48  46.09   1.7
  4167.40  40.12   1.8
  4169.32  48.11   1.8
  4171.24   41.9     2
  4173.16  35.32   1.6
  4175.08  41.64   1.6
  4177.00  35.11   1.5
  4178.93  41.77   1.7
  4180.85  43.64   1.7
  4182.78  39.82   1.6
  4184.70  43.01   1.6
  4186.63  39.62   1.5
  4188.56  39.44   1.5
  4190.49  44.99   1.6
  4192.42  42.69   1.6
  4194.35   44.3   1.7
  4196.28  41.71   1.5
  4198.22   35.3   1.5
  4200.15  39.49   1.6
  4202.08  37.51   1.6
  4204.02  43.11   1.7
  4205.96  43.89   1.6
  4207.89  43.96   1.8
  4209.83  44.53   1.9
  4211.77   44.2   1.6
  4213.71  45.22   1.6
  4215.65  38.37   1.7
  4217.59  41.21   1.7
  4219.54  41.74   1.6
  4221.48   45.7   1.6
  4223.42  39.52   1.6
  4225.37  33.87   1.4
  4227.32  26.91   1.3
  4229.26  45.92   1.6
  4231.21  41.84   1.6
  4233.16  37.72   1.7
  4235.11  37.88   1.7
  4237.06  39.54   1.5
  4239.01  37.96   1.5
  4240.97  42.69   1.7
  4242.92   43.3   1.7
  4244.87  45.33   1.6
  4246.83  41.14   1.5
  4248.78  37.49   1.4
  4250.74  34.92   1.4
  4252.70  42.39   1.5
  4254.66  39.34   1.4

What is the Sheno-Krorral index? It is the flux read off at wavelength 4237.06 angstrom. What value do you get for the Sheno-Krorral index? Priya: 39.54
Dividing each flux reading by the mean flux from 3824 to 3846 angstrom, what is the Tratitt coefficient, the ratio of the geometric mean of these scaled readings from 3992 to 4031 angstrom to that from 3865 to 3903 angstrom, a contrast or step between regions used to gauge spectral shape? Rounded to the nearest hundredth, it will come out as 1.31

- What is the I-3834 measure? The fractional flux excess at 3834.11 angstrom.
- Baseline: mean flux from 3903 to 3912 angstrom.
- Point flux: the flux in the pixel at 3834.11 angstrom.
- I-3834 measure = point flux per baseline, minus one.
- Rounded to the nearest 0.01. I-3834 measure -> -0.52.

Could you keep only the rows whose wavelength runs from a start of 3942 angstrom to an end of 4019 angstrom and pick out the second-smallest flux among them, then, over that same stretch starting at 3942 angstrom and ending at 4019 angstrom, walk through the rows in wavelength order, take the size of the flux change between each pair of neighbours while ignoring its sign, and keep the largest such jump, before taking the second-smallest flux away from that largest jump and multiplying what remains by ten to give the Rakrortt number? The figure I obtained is 24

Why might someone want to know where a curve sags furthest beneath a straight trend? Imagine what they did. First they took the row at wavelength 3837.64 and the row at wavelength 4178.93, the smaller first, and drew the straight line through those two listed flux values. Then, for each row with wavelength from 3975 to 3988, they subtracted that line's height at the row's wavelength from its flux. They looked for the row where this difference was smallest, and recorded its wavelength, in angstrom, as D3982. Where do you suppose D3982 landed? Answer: 3976.17 angstrom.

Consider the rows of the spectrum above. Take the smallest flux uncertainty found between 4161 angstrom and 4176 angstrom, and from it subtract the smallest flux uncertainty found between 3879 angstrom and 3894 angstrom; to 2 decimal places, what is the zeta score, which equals -0.10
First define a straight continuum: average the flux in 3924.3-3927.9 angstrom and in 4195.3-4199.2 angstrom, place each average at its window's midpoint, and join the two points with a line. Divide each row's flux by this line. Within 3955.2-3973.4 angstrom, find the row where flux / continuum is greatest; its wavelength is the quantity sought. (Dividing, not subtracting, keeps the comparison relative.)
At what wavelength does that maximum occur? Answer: 3959.72 angstrom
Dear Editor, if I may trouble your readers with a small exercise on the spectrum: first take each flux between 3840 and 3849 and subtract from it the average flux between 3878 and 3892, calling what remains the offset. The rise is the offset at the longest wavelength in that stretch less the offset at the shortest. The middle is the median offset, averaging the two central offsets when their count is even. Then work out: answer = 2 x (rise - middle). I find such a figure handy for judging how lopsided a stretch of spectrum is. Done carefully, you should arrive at 16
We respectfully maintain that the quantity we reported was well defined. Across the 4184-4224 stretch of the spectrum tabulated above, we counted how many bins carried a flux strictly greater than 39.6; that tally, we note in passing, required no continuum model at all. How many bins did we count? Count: 15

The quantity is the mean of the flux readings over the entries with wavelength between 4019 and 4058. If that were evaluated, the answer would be 41.3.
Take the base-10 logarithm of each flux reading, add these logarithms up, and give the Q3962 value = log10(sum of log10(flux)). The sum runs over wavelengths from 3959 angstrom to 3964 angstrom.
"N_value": 0.637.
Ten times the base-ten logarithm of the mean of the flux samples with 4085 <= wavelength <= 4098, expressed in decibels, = 16.5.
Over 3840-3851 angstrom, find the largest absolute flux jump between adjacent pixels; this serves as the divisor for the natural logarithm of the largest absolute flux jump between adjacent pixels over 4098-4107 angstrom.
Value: 0.21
